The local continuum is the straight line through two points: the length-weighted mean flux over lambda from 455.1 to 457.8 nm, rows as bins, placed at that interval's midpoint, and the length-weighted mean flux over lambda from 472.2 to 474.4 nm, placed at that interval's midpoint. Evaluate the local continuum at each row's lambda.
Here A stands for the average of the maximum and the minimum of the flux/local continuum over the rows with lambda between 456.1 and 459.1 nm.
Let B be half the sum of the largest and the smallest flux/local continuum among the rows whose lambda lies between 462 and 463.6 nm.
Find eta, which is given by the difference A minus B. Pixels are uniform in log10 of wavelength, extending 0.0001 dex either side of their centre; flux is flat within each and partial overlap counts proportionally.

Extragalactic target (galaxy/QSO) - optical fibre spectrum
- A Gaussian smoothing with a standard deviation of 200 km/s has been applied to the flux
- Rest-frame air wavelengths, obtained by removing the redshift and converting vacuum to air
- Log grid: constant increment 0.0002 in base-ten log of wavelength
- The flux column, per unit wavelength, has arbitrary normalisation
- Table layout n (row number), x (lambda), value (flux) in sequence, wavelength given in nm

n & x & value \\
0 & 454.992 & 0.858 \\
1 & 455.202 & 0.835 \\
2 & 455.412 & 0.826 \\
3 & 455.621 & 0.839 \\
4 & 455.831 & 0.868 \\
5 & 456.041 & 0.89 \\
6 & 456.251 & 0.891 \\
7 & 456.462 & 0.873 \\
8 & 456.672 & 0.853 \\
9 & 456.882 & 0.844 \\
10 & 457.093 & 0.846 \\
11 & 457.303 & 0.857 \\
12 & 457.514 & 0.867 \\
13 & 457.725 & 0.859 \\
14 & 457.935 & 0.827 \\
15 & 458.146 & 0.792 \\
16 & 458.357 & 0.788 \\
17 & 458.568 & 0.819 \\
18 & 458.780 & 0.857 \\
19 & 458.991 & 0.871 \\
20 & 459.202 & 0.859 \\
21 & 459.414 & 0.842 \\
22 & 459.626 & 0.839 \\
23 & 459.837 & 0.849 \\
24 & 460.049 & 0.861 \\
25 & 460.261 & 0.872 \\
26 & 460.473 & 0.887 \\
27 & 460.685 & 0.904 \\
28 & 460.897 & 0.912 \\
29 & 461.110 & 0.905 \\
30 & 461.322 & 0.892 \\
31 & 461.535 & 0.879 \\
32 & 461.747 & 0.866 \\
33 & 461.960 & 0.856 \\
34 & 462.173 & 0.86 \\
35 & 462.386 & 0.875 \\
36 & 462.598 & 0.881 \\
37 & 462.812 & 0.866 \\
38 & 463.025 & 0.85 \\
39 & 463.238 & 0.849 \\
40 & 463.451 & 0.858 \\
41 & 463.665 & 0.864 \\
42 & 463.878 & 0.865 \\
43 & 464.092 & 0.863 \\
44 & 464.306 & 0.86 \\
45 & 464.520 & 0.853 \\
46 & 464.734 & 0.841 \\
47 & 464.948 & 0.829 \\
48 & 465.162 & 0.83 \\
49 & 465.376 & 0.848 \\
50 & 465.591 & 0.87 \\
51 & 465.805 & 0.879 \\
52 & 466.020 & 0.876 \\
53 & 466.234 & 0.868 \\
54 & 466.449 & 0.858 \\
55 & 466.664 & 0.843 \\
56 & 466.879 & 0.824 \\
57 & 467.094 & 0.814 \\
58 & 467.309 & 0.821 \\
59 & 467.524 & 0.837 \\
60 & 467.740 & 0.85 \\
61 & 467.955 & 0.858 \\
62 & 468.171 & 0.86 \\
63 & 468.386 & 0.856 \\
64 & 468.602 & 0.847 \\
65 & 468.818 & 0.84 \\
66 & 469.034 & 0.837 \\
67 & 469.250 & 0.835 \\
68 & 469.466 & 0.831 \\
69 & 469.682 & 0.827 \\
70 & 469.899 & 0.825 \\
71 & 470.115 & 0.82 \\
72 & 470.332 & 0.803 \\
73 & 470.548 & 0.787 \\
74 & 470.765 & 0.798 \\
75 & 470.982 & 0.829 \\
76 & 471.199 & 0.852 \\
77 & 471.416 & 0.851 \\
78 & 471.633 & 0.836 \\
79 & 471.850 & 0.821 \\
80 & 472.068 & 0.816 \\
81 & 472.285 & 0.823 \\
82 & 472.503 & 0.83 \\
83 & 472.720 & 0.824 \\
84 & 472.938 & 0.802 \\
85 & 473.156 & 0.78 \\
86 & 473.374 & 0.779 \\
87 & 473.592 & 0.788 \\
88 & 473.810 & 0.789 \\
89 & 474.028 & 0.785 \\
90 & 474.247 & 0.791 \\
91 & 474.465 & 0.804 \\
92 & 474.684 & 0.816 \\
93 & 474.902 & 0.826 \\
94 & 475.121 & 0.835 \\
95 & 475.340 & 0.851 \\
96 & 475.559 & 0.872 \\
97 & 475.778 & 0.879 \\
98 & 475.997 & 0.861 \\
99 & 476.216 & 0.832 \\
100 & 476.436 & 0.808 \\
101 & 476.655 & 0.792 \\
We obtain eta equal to -0.05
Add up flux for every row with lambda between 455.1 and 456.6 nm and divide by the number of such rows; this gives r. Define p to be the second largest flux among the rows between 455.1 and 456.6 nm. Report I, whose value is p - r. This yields 0.030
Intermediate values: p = 0.89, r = 0.860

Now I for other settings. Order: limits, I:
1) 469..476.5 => 0.051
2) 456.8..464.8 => 0.046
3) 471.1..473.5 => 0.032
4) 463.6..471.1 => 0.035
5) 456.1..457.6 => 0.011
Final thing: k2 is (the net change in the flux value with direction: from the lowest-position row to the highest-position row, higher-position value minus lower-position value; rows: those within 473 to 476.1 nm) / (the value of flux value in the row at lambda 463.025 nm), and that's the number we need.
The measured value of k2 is 0.095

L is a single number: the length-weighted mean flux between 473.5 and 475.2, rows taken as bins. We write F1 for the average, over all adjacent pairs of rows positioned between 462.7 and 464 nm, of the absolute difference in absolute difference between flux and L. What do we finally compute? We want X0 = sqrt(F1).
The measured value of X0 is 0.081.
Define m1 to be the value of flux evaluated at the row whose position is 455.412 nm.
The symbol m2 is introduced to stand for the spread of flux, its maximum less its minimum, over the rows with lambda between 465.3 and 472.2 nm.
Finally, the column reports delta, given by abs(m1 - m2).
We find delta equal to 0.73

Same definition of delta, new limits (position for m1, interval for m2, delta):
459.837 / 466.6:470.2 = 0.80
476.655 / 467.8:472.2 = 0.72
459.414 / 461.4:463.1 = 0.81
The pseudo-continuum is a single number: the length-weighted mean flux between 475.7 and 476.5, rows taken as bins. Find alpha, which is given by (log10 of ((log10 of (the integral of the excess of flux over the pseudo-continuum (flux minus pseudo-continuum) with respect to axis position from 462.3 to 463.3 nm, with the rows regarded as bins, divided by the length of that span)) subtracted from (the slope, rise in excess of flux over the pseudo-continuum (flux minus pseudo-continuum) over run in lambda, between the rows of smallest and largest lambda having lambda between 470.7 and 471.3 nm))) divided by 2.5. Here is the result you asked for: 0.106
